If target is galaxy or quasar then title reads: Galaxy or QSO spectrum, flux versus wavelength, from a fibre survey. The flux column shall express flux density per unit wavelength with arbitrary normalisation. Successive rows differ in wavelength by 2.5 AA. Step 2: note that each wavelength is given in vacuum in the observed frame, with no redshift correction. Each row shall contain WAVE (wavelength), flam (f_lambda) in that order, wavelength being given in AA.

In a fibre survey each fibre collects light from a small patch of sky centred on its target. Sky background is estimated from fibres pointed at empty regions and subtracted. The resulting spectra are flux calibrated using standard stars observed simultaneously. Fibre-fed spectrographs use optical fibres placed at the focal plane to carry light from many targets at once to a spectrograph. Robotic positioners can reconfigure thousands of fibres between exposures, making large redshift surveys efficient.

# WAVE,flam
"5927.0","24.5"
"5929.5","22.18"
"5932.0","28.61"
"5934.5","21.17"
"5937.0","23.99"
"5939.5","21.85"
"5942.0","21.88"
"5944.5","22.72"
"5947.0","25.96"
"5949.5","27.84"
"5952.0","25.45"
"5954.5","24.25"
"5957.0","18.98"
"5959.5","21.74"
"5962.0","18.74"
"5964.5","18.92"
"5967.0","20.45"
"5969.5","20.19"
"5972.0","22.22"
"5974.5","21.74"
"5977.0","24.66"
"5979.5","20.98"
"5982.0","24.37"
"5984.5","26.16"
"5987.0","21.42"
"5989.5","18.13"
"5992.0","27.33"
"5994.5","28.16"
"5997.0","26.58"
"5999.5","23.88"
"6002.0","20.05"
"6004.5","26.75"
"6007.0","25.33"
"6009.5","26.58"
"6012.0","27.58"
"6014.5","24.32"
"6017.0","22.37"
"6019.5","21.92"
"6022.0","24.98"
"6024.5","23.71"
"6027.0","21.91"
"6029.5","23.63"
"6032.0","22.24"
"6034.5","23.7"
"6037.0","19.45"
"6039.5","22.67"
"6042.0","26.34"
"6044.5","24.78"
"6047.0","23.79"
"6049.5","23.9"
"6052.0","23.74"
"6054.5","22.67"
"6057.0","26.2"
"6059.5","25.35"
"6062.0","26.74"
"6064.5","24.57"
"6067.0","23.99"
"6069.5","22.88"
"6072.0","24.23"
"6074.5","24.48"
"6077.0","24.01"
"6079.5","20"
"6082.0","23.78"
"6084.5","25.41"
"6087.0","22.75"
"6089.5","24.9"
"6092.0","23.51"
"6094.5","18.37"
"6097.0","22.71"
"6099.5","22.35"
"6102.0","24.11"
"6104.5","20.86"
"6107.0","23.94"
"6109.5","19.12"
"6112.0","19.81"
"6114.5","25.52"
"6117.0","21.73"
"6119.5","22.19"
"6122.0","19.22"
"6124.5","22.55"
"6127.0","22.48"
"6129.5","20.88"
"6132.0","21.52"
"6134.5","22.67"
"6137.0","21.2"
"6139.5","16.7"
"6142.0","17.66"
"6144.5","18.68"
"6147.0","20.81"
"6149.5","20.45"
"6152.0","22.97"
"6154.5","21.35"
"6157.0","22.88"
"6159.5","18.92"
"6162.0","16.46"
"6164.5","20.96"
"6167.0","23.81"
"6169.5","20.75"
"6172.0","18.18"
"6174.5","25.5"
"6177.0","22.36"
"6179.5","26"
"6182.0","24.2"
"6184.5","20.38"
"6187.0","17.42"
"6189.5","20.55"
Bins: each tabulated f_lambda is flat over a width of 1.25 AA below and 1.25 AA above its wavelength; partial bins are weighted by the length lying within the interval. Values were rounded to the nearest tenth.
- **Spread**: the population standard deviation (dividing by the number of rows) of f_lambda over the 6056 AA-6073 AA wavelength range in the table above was 1.2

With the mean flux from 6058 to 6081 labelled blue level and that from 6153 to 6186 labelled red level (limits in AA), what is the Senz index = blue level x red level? 521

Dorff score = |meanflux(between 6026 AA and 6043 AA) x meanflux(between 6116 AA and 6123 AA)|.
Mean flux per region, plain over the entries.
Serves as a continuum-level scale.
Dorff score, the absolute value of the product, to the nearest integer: 481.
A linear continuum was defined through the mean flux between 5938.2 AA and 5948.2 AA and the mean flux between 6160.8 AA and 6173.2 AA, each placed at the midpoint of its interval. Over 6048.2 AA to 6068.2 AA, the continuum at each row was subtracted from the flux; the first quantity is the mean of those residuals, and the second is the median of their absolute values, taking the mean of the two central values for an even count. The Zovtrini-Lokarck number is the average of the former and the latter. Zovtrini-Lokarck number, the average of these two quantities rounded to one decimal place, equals 3.0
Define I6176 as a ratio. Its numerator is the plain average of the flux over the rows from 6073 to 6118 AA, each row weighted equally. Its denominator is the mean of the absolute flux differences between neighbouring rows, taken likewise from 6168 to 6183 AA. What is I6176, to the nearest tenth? 6.1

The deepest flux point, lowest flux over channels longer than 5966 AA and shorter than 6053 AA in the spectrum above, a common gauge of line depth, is 18.13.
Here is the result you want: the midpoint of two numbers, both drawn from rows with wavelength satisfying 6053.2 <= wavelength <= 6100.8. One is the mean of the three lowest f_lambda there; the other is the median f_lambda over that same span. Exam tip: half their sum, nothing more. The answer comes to 22.1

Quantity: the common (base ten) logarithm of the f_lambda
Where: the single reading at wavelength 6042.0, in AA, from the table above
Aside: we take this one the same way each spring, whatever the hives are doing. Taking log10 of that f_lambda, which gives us 1.421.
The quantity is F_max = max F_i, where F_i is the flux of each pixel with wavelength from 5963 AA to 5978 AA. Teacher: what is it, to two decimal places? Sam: 24.66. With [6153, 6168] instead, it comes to 23.81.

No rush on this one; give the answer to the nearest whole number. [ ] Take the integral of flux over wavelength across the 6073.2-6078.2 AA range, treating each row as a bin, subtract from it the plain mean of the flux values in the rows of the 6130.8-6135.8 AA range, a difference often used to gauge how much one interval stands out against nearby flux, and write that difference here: 99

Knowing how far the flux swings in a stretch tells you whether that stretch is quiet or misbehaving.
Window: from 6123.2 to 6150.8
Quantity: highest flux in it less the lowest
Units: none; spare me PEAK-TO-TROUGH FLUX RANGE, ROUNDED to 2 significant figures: 6.0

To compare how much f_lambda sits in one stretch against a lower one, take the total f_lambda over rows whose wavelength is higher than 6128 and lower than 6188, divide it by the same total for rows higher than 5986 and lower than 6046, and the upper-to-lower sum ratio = 0.88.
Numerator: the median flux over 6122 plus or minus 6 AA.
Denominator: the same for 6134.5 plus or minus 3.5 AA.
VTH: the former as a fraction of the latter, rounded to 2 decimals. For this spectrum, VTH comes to 1.03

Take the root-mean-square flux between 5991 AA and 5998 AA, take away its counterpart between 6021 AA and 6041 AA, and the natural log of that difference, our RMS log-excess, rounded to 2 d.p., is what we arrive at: 1.51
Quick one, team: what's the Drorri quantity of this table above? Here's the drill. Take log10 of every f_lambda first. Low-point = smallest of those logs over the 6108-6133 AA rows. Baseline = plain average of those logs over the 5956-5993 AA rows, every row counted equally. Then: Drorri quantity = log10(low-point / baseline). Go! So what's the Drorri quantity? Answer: -0.017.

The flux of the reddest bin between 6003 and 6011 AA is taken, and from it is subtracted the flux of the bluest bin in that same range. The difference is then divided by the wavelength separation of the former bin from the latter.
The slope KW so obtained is 0.0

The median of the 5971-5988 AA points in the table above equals 22.2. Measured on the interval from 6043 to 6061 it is 23.9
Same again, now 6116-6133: 21.7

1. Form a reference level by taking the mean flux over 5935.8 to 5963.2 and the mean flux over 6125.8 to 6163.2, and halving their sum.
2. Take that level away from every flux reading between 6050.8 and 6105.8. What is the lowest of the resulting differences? -3.3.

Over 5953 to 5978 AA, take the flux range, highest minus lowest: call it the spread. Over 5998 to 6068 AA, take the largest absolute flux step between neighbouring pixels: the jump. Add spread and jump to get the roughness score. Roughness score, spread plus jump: 12.6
